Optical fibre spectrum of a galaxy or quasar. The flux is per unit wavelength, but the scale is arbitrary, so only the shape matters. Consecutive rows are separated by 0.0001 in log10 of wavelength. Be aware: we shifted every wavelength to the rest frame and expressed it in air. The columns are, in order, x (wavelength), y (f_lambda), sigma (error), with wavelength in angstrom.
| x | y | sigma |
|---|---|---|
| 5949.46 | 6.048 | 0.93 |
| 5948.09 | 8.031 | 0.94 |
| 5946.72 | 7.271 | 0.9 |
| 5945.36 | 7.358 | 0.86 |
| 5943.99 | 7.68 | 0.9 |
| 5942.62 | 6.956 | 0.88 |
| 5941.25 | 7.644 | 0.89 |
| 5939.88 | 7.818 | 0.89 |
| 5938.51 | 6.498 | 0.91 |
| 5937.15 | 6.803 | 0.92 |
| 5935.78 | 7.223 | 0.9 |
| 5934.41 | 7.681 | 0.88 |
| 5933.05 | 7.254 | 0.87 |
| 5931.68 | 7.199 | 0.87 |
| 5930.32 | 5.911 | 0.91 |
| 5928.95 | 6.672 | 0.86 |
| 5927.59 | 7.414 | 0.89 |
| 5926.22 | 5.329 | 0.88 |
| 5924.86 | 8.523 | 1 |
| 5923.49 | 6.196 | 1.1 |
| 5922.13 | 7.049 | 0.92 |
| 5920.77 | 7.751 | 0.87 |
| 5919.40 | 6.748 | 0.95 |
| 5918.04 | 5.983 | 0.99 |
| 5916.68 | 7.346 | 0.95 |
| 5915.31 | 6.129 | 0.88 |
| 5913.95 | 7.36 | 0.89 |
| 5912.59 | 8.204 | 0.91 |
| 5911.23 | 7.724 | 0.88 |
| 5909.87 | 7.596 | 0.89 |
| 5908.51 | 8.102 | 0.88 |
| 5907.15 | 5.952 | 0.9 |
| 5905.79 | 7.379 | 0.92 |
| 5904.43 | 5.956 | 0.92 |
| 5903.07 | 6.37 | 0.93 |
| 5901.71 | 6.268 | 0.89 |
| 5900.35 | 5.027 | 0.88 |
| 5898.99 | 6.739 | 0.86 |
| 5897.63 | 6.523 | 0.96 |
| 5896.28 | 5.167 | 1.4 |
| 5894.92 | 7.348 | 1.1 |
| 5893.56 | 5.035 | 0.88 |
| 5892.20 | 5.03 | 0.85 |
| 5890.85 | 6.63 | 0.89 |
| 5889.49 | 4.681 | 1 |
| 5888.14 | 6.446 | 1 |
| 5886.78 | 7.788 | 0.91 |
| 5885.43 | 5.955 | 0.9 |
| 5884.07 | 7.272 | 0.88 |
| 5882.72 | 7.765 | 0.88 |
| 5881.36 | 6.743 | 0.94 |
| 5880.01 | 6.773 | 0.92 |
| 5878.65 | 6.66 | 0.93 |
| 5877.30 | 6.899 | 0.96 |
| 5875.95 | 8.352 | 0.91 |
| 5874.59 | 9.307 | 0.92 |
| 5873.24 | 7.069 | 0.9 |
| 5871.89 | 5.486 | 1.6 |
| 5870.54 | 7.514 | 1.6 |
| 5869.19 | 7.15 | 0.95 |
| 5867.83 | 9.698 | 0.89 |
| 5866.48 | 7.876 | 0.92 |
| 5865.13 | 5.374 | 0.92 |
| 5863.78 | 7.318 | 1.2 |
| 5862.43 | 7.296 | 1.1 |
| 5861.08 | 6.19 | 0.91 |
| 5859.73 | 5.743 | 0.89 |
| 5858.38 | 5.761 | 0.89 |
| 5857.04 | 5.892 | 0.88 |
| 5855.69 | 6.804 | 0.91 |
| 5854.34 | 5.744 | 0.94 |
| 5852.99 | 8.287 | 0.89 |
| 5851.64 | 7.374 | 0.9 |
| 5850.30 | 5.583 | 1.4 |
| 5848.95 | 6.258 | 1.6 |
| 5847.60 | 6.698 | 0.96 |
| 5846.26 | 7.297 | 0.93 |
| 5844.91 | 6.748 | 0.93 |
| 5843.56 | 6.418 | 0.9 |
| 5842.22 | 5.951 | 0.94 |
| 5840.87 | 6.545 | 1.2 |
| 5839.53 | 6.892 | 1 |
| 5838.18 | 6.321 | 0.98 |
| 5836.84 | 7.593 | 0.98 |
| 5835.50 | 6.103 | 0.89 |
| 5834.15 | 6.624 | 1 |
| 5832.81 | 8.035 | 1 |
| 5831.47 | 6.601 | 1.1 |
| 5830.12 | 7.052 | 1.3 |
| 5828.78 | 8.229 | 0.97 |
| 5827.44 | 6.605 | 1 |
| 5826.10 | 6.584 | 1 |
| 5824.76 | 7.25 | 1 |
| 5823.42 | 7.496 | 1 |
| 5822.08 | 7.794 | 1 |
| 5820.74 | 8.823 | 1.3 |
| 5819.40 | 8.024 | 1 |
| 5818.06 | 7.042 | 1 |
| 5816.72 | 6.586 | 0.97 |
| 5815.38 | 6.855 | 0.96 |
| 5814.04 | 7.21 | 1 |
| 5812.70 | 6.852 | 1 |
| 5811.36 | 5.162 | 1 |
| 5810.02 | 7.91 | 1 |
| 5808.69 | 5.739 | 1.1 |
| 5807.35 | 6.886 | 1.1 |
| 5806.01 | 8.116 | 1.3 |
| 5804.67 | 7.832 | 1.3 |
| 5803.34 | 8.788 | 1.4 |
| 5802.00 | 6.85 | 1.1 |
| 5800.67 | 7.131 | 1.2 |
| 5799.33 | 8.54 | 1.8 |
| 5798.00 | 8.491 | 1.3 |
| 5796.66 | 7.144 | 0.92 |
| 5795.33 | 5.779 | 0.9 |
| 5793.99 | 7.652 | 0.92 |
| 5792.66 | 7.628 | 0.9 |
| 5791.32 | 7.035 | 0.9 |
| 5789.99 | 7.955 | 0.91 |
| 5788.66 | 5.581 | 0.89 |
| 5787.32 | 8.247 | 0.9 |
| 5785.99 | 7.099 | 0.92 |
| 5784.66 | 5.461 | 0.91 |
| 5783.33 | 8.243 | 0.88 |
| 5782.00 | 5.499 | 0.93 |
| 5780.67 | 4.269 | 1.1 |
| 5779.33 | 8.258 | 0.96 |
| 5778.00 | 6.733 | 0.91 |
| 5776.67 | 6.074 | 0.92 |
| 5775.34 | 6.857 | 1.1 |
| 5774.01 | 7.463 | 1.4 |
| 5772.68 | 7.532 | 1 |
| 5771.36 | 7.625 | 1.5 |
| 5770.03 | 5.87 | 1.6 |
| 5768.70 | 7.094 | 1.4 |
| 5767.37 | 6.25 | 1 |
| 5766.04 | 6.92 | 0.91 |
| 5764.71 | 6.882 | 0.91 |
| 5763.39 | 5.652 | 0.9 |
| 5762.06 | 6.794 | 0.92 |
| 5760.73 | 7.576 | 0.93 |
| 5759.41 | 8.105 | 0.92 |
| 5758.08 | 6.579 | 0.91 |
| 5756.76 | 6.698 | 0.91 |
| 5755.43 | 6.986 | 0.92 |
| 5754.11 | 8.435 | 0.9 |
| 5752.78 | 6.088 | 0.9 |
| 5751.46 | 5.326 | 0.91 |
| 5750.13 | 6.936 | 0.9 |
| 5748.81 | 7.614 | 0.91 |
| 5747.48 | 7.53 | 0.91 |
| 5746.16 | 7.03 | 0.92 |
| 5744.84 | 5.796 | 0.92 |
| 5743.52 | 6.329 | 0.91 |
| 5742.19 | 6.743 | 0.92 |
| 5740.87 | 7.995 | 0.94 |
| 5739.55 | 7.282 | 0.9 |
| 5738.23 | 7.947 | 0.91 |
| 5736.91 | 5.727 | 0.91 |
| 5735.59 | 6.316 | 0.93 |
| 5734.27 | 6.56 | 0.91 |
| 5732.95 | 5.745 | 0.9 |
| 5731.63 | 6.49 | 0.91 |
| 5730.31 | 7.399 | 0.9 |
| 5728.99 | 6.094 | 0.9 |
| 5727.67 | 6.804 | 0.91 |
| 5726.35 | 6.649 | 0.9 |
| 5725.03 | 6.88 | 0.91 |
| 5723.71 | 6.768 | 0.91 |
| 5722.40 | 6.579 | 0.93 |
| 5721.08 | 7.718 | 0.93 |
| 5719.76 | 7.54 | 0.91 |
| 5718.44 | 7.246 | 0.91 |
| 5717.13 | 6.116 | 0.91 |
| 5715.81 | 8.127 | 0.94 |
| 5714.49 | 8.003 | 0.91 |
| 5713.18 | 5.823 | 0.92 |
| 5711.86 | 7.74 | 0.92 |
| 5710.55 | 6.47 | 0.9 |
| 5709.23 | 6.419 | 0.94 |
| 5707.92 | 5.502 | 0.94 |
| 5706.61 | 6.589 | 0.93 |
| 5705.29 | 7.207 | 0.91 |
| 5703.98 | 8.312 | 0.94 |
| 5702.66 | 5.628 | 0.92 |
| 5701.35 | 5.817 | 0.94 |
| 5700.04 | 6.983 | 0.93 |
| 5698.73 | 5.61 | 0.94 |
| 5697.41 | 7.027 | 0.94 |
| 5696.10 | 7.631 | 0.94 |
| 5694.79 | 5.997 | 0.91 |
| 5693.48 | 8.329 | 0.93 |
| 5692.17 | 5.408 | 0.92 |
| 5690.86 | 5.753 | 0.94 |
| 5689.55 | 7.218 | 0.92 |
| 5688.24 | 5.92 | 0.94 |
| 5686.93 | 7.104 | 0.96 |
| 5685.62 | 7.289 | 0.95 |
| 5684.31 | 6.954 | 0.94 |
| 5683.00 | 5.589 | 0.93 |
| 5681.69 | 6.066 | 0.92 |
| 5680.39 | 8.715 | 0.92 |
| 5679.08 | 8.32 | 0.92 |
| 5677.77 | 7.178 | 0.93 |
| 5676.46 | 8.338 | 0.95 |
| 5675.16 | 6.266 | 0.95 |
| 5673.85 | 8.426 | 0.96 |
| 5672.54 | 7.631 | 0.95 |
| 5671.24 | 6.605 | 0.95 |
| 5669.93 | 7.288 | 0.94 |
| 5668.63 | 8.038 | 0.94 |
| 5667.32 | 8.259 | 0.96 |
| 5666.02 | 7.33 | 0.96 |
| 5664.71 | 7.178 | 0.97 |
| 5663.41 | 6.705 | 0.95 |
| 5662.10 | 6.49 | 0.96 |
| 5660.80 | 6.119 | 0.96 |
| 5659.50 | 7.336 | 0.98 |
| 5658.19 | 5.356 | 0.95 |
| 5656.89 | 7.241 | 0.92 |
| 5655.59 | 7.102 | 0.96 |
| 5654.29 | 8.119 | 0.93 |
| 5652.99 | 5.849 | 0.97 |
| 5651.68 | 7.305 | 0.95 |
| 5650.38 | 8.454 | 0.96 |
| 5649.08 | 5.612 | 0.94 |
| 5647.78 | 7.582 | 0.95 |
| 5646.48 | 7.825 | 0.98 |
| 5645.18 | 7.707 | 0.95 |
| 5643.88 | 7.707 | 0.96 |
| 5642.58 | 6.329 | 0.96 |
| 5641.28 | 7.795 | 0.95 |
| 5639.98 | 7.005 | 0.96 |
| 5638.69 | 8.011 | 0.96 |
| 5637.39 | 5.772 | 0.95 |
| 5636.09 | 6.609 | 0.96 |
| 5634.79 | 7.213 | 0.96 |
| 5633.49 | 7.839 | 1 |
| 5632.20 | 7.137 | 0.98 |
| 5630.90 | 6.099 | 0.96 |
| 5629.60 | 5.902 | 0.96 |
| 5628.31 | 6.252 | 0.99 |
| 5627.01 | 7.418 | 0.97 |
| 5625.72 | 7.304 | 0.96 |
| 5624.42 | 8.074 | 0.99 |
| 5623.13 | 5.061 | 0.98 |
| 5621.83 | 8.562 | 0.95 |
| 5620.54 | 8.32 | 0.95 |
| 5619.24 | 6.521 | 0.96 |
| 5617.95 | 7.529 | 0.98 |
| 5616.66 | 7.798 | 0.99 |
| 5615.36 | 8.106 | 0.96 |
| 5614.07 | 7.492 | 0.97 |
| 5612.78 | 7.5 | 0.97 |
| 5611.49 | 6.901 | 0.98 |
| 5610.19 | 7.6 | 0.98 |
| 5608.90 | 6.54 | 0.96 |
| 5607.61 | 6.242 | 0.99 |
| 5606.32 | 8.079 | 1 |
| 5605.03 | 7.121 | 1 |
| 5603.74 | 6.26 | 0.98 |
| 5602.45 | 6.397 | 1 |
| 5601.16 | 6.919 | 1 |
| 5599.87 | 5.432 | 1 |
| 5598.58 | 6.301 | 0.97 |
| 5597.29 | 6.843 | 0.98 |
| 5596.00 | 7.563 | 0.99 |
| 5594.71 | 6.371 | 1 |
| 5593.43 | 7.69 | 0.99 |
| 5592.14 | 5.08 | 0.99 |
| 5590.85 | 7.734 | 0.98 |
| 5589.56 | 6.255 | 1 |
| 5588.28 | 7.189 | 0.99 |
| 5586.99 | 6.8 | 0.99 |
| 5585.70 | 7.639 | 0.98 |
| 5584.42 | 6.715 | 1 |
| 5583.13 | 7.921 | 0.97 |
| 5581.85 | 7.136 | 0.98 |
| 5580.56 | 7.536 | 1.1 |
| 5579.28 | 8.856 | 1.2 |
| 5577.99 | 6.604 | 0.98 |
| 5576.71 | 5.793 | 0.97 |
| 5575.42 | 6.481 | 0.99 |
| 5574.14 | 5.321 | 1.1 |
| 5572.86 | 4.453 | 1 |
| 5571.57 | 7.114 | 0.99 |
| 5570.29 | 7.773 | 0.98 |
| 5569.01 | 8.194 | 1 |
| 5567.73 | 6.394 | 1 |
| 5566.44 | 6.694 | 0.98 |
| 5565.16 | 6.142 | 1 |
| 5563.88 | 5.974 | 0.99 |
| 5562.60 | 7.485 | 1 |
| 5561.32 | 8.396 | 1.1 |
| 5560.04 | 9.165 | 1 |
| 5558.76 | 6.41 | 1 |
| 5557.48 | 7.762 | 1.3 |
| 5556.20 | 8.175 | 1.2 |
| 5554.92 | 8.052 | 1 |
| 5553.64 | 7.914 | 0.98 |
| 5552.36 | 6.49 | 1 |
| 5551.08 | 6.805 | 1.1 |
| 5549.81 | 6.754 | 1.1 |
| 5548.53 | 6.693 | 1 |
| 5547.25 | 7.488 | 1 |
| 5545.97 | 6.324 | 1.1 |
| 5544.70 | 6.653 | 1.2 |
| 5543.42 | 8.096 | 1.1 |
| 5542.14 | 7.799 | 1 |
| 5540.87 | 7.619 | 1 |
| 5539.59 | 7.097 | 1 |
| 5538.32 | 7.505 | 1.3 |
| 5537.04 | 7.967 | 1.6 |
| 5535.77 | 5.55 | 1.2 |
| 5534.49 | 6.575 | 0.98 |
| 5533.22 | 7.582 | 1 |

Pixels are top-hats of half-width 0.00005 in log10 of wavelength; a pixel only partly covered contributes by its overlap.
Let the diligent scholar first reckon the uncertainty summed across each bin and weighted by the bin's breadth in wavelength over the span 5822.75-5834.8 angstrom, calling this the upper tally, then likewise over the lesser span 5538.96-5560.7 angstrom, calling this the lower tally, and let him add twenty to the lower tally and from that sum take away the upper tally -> 31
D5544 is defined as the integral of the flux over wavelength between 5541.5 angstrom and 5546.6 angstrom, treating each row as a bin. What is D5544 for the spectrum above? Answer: 37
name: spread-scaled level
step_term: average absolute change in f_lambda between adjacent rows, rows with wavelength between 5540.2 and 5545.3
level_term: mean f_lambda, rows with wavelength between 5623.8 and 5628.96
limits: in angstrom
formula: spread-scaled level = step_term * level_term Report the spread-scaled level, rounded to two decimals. 4.65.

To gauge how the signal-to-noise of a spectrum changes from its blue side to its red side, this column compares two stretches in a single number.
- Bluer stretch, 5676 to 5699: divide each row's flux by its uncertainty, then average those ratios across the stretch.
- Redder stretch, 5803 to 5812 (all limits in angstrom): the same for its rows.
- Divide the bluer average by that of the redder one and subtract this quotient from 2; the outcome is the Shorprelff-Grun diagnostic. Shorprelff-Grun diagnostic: 0.80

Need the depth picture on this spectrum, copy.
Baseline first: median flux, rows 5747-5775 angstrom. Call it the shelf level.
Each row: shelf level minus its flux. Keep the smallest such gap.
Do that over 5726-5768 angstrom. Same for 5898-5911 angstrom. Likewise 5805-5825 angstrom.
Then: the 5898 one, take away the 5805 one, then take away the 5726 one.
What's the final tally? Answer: 2.2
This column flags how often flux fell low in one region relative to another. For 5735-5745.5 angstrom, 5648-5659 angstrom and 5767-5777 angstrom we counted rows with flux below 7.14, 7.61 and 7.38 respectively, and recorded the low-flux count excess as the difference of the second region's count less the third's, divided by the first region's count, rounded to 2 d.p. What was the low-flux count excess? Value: 0.20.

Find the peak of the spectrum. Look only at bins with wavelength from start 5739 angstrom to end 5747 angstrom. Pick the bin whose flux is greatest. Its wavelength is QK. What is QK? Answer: 5740.87 angstrom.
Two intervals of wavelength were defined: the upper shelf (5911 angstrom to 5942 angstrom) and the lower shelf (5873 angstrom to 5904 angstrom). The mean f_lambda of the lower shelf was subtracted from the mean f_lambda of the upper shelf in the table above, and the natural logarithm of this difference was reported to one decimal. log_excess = -0.8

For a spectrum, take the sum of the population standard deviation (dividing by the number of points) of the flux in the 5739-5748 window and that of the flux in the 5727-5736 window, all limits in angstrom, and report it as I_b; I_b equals 1.18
